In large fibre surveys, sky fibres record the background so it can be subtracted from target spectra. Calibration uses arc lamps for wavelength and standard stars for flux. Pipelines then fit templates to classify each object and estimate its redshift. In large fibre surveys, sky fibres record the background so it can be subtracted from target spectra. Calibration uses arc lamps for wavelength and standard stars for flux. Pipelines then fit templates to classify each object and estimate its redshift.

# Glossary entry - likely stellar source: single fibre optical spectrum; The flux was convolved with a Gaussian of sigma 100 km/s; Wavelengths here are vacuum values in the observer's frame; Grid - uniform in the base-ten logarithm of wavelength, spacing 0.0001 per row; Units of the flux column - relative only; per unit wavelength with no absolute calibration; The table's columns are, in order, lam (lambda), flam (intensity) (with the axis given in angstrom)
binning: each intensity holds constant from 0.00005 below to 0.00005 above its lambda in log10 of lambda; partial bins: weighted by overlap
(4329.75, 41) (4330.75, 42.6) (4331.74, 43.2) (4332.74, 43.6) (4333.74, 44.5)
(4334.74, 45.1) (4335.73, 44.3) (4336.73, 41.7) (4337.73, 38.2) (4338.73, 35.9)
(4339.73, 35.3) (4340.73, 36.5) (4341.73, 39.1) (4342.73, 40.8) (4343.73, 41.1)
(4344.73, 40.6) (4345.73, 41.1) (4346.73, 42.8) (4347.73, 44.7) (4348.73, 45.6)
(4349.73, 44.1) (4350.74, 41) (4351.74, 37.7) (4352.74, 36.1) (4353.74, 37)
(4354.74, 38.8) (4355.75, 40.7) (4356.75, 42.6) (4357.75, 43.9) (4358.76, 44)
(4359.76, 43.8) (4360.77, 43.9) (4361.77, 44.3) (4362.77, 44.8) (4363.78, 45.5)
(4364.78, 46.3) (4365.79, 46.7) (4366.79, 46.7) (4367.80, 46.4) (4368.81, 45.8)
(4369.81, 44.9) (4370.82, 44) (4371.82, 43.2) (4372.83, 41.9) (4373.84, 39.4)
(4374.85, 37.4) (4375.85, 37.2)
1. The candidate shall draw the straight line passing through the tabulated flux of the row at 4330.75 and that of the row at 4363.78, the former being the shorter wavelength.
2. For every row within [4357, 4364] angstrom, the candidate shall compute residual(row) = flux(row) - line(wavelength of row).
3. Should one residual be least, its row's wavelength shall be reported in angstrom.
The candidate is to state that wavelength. 4359.76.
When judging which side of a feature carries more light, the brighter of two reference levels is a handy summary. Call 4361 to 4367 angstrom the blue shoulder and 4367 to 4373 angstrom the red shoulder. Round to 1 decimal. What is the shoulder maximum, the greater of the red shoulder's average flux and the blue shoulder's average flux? 45.7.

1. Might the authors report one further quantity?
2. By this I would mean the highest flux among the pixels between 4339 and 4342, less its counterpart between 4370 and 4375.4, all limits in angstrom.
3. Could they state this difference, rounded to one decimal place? -4.9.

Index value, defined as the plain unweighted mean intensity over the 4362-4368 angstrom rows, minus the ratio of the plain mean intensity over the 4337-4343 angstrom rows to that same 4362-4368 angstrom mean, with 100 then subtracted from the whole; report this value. -54.8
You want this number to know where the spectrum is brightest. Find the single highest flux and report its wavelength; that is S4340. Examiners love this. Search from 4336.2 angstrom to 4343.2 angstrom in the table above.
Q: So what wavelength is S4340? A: 4336.73 angstrom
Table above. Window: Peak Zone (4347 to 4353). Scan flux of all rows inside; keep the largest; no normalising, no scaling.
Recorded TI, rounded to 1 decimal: 45.6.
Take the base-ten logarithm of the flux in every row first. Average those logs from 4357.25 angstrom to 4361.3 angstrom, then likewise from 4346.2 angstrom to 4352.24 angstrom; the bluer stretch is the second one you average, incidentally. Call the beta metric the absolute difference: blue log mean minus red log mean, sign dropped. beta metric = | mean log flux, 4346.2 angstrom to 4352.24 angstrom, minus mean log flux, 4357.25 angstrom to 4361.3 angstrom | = 0.013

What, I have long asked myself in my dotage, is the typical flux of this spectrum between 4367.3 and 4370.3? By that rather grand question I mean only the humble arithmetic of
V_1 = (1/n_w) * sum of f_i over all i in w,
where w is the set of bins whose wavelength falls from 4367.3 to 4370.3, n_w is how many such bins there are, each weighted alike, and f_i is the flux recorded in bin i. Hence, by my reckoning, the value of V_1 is 45.7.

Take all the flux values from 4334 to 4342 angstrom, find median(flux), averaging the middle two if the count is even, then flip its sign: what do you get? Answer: -39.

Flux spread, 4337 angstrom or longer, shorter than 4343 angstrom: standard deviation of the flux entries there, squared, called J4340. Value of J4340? 4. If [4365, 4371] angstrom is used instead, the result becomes 1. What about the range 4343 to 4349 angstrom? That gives 4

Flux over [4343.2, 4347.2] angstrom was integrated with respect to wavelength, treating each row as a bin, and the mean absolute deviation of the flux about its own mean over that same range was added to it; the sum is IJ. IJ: 166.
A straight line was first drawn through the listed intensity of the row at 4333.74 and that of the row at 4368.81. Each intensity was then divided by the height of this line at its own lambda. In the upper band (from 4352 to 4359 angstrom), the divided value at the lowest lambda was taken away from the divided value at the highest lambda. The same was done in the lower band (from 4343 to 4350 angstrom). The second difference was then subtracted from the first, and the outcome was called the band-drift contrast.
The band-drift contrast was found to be 0.11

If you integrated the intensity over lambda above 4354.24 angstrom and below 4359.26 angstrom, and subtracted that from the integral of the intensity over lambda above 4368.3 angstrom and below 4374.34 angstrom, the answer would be 50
